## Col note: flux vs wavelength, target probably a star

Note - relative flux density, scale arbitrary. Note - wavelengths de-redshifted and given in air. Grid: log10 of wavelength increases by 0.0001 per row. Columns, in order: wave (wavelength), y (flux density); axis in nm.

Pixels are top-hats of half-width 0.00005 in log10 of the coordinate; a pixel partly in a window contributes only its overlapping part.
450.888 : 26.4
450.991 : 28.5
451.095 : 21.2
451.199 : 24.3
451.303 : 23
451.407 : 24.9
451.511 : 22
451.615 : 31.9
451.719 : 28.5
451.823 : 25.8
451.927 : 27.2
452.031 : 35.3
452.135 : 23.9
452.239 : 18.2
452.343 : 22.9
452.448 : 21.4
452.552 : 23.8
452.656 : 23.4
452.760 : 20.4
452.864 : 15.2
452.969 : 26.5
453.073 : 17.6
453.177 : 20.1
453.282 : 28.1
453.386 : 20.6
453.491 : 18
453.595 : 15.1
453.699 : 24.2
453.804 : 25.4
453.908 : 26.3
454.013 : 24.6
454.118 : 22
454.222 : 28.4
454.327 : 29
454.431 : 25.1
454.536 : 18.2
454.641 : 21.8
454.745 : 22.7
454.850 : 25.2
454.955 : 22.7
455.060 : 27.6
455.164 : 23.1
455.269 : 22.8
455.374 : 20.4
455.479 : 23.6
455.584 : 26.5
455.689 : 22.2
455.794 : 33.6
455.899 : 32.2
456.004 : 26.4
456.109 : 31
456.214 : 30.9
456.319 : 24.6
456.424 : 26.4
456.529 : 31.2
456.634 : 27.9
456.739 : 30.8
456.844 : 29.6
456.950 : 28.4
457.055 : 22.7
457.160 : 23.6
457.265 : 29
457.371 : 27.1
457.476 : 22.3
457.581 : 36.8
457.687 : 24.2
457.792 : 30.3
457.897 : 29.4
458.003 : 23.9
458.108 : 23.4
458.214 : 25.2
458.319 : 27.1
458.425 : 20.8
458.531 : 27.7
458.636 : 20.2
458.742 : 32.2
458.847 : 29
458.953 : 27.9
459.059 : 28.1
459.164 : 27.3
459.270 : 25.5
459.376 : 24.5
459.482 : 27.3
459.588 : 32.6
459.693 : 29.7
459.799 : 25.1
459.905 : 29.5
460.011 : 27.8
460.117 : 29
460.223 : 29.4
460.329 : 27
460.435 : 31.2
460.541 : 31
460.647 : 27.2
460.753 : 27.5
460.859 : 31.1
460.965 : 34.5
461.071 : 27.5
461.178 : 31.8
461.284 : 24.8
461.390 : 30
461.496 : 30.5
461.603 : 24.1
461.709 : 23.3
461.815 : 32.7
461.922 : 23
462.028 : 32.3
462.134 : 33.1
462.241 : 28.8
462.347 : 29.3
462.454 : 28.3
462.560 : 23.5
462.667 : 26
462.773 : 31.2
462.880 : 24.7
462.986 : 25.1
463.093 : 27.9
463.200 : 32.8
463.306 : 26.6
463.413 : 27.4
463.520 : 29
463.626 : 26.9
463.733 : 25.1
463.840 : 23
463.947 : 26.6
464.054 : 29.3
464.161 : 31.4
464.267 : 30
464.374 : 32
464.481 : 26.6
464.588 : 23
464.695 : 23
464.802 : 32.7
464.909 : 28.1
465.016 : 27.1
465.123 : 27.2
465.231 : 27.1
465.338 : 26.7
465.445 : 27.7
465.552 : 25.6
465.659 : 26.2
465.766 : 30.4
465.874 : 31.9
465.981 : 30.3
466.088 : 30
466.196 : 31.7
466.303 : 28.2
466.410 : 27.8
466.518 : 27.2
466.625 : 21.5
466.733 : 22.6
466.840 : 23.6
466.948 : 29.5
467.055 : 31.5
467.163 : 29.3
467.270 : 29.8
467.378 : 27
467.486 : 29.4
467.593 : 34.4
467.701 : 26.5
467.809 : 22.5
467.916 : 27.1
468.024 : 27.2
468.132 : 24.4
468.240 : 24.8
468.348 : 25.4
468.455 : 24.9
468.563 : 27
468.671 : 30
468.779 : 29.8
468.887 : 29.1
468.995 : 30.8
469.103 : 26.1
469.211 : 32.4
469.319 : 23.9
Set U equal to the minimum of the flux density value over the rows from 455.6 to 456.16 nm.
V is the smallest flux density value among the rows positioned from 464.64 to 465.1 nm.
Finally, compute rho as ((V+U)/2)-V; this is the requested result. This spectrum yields -0.4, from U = 22.2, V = 23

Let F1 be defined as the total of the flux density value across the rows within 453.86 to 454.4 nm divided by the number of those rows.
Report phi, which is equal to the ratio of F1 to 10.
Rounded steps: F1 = 26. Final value 2.61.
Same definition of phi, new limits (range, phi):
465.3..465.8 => 2.73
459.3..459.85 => 2.78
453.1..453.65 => 2.04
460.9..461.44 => 2.97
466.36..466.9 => 2.45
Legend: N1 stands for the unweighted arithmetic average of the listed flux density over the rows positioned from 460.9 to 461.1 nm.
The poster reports 31.0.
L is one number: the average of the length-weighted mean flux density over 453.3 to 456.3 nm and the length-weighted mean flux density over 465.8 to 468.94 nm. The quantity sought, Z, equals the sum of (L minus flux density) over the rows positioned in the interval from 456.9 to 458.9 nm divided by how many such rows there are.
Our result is -0.3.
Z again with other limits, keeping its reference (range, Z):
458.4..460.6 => -1.5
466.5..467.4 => -0.7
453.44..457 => 0.7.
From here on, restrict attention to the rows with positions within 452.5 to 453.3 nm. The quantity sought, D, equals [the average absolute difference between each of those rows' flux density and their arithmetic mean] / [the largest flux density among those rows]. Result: 0.127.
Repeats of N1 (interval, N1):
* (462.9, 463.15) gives 26.5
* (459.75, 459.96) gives 27.3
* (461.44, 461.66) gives 27.3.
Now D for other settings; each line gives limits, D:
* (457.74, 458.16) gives 0.102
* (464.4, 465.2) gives 0.069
